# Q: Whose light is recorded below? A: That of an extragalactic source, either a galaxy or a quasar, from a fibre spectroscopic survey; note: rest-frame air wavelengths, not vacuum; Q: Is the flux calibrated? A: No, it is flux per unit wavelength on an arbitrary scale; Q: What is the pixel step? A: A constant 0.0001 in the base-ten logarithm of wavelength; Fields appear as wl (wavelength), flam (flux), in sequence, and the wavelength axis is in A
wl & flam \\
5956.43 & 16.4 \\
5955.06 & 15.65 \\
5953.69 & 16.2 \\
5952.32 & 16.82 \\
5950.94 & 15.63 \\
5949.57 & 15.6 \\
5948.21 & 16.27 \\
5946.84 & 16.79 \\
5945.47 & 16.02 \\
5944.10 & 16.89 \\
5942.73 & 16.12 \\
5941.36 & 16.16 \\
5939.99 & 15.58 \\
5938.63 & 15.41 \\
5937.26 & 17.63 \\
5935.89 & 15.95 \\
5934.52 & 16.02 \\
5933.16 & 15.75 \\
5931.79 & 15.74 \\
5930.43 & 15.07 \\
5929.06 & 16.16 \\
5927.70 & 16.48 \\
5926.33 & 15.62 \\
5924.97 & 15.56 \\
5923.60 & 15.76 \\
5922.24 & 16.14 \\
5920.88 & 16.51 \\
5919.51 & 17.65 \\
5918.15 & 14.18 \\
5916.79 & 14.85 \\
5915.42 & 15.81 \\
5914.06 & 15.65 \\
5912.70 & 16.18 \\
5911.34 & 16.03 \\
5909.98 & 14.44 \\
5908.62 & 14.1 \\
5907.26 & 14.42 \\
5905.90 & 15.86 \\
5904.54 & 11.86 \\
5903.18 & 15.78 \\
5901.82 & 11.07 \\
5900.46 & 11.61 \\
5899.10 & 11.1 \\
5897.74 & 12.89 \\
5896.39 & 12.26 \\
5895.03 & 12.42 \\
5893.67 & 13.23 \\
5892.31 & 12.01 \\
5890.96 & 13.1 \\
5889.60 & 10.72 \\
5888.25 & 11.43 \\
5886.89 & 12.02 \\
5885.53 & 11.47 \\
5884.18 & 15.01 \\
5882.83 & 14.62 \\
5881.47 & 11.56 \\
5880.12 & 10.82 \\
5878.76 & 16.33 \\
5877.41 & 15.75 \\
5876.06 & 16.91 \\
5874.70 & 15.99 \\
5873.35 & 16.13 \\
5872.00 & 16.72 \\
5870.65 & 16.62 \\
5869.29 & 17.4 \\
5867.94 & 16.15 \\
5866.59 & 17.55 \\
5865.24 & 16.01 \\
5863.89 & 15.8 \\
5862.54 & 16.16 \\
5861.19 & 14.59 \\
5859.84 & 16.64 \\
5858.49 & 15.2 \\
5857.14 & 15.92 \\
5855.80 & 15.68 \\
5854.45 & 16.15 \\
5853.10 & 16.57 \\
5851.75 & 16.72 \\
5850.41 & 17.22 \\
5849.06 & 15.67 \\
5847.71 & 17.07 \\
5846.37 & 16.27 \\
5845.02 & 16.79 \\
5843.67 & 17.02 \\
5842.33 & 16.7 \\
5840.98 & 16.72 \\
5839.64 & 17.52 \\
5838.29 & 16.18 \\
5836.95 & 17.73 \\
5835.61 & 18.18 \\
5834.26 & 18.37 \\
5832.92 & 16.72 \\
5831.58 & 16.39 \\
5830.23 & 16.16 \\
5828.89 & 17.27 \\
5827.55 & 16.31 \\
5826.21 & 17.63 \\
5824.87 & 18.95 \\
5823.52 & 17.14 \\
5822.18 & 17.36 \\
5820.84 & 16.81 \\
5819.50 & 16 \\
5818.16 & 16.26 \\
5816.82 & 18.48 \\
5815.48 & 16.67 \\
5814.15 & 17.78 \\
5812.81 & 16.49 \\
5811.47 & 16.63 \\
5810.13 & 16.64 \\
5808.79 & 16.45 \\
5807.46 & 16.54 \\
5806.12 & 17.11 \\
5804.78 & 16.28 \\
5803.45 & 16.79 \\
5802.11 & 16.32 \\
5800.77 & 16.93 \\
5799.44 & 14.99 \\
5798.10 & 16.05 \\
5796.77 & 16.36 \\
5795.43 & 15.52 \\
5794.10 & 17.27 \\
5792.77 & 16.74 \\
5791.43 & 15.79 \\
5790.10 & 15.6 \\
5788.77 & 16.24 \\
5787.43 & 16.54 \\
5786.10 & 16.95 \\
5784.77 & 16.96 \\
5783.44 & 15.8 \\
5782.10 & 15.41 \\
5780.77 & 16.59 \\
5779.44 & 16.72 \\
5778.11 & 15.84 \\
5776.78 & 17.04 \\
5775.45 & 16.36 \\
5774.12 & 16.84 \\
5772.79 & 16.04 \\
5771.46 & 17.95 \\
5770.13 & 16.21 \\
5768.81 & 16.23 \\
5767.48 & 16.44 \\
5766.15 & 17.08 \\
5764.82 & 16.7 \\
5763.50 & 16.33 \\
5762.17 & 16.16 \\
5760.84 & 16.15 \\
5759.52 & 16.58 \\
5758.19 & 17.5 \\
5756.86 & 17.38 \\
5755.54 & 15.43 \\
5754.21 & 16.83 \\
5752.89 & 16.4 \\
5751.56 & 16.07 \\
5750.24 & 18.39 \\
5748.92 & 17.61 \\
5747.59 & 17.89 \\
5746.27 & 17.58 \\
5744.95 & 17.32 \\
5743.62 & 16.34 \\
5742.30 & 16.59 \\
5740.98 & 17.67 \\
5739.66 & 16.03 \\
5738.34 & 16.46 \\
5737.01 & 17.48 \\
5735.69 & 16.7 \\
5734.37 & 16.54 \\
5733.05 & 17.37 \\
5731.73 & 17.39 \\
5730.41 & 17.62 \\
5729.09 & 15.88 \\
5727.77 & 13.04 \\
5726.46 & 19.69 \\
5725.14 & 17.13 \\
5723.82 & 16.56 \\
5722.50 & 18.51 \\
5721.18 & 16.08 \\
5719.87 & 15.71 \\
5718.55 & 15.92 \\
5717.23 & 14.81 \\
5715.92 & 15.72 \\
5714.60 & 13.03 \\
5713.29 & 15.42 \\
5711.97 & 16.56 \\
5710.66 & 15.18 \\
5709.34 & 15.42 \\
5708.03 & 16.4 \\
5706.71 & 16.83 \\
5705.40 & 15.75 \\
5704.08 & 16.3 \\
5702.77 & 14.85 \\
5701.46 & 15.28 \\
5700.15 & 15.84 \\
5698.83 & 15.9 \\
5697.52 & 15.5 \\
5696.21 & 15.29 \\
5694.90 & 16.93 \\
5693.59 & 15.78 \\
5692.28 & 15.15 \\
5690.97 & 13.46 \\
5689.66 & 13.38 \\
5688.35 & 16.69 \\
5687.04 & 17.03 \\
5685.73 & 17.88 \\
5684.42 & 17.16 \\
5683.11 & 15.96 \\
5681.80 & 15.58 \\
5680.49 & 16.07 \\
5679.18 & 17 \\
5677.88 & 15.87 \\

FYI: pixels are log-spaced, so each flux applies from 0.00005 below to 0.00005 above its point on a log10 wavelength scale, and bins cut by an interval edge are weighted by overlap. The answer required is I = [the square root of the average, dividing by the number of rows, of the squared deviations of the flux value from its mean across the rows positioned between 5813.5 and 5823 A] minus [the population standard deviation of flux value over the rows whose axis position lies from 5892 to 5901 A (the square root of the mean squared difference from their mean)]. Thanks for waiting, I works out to 0.1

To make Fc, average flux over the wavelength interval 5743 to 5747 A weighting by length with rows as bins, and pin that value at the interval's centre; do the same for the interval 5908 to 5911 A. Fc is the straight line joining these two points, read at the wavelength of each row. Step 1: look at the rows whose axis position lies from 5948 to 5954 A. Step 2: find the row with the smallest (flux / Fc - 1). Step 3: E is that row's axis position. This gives 5949.57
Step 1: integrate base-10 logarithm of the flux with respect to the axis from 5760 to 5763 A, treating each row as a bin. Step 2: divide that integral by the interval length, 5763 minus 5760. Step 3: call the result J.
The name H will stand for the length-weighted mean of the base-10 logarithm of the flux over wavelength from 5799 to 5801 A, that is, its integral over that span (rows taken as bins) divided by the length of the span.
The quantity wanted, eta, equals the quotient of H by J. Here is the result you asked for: 0.99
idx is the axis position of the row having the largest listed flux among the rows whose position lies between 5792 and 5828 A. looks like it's 5824.87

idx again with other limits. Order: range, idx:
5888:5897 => 5893.67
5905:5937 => 5919.51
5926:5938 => 5937.26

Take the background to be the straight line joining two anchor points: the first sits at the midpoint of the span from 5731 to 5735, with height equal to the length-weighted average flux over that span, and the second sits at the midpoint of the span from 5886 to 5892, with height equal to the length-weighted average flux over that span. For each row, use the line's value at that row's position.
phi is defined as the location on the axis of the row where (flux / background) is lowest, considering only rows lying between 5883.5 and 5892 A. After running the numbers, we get 5889.60 A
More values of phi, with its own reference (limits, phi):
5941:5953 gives 5949.57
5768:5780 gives 5778.11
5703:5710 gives 5709.34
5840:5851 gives 5849.06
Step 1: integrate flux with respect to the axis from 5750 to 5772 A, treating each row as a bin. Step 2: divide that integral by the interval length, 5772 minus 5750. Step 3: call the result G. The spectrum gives 16.7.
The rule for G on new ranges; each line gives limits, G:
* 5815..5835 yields 17.1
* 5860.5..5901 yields 14.2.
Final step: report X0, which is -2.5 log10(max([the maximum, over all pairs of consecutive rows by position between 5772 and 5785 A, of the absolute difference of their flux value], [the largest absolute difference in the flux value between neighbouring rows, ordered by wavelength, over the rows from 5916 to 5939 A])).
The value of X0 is -1.4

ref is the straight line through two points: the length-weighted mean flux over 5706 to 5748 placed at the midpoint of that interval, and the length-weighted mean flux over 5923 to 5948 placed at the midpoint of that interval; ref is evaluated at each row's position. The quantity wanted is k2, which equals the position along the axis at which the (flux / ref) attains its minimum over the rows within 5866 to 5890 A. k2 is 5889.60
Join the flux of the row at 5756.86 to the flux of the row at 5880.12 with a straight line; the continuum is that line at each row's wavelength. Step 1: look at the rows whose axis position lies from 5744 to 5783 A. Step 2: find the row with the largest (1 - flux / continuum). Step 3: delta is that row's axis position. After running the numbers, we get 5755.54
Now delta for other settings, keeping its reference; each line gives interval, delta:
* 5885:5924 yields 5889.60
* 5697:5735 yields 5714.60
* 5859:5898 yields 5880.12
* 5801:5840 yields 5802.11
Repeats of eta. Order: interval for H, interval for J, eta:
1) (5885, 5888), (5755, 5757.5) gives 0.87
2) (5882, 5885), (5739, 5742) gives 0.95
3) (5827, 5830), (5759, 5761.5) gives 1.01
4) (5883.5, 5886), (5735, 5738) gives 0.92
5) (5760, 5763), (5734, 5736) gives 0.99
